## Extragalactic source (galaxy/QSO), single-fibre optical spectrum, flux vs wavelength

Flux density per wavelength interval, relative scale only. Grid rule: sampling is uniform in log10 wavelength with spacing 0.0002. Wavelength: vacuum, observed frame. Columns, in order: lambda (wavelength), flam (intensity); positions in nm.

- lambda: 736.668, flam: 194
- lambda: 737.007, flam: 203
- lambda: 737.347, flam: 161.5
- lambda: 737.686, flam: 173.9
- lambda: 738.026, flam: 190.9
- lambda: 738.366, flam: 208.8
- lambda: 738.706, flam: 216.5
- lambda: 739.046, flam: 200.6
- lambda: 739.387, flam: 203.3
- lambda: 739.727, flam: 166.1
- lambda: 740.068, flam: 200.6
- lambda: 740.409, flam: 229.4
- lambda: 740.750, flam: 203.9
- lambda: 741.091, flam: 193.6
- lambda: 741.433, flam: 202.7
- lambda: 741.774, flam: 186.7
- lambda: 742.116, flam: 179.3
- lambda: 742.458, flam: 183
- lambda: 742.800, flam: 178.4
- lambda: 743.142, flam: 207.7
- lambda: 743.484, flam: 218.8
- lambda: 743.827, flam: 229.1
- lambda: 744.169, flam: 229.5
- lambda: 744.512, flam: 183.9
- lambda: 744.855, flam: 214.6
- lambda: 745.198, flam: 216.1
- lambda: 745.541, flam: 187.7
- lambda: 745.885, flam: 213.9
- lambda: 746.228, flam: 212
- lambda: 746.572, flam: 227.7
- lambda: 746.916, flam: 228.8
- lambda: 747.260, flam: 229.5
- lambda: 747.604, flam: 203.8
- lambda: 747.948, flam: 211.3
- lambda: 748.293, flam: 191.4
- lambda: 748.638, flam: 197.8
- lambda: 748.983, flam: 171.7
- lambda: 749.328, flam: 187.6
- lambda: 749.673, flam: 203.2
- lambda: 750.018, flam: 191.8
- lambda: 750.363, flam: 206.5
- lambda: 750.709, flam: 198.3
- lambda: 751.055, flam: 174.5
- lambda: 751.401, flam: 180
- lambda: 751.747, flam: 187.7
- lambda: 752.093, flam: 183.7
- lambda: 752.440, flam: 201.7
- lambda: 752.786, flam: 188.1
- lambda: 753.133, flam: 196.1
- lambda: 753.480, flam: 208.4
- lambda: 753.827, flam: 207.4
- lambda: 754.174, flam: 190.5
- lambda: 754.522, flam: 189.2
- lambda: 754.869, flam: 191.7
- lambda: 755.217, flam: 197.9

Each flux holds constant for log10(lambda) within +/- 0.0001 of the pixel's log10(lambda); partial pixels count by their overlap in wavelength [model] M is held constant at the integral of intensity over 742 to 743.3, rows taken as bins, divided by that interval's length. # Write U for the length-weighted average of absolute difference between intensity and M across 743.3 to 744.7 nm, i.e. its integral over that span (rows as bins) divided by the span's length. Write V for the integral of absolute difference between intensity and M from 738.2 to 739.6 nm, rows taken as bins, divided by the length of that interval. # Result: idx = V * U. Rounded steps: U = 30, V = 20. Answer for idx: 596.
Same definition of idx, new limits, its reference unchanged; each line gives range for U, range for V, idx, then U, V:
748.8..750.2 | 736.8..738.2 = 133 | 9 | 14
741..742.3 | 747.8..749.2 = 99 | 8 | 13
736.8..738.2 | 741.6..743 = 82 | 14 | 6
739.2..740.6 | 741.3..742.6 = 157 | 23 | 7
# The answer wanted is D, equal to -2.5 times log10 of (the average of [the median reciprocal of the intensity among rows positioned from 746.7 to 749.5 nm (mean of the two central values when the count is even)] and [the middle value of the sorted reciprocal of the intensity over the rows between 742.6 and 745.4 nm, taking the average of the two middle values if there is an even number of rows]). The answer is 5.79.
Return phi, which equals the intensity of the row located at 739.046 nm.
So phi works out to 200.6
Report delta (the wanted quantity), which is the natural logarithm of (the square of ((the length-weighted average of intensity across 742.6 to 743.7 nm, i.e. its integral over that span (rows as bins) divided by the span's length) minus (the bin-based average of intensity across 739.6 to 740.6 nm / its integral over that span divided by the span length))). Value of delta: 1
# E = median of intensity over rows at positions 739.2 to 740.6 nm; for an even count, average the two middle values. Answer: 202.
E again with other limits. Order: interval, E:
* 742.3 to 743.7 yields 195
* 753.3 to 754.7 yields 199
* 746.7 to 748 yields 220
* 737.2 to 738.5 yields 182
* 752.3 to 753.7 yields 199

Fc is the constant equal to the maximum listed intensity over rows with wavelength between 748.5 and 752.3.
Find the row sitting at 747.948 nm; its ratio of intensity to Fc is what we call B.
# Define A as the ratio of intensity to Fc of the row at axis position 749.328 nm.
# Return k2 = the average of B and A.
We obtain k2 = 0.966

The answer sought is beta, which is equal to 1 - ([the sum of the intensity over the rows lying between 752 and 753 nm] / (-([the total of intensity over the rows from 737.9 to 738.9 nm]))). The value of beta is 1.931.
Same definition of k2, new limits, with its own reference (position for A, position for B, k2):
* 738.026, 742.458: 0.905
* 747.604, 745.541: 0.948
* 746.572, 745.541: 1.006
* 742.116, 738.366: 0.940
